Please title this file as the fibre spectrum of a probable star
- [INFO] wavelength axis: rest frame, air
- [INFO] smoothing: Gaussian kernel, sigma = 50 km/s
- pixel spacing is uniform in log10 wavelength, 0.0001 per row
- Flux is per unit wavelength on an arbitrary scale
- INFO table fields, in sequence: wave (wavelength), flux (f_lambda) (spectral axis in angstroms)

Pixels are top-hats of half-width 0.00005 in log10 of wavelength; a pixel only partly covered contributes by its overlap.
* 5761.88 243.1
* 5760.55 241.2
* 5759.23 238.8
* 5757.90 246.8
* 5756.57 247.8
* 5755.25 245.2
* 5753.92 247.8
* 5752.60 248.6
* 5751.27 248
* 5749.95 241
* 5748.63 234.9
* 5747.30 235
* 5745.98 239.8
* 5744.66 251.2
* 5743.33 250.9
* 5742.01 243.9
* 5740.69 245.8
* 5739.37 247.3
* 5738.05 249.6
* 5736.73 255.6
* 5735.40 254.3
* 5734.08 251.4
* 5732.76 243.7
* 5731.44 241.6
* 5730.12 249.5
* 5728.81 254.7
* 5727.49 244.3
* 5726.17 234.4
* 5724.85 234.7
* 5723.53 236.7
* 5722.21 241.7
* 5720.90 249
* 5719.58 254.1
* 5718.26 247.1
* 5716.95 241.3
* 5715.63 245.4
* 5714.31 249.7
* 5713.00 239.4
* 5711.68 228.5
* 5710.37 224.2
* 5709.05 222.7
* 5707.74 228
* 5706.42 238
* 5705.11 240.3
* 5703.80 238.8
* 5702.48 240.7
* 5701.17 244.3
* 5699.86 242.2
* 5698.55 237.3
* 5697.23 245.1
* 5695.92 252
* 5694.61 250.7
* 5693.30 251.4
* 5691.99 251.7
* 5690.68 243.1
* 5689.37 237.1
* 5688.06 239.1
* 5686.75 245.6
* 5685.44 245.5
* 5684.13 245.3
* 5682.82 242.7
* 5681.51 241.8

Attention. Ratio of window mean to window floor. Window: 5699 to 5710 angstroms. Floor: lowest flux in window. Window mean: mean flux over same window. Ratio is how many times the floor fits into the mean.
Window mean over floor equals 1.06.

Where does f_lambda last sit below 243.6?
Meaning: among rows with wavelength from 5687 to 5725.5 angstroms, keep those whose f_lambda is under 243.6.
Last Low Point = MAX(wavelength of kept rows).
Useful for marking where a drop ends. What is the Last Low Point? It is 5724.85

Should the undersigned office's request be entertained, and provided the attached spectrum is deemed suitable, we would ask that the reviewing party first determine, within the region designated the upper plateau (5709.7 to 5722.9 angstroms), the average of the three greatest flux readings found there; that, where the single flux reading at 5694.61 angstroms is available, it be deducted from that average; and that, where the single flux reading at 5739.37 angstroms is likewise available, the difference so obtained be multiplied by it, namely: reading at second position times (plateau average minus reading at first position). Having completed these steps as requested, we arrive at 58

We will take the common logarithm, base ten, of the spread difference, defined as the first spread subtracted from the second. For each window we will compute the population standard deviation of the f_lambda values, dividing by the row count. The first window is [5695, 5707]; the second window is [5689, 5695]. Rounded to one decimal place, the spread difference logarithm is 0.2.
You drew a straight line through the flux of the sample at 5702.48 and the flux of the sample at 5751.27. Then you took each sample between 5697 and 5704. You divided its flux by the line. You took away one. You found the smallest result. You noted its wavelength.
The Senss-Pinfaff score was 5698.55 angstroms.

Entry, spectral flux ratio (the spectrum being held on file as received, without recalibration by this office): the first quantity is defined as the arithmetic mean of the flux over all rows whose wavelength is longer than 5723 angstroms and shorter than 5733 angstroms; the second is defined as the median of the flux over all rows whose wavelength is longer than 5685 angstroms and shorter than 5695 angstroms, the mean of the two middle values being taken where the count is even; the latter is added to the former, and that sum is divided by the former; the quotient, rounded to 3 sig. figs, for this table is 2.01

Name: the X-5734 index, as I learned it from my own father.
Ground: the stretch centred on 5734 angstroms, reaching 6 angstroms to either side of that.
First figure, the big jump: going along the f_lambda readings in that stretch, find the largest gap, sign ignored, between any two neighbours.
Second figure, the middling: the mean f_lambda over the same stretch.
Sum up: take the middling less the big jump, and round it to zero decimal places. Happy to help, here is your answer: 242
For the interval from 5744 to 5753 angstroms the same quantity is 231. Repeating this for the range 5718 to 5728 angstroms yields 233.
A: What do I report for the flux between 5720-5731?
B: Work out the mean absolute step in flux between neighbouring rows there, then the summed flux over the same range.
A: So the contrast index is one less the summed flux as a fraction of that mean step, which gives -339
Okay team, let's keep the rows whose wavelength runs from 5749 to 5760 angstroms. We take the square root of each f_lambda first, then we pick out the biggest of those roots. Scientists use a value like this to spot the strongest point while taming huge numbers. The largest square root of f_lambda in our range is 15.8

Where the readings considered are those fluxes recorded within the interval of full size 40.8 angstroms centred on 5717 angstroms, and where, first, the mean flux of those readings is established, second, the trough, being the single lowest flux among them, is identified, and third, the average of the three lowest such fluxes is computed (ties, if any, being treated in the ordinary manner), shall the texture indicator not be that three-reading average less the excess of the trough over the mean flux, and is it 244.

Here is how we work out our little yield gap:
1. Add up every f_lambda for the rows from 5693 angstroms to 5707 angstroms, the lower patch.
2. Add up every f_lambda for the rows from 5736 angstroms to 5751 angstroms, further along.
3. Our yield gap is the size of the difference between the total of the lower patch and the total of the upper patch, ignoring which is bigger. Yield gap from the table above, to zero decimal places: 14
